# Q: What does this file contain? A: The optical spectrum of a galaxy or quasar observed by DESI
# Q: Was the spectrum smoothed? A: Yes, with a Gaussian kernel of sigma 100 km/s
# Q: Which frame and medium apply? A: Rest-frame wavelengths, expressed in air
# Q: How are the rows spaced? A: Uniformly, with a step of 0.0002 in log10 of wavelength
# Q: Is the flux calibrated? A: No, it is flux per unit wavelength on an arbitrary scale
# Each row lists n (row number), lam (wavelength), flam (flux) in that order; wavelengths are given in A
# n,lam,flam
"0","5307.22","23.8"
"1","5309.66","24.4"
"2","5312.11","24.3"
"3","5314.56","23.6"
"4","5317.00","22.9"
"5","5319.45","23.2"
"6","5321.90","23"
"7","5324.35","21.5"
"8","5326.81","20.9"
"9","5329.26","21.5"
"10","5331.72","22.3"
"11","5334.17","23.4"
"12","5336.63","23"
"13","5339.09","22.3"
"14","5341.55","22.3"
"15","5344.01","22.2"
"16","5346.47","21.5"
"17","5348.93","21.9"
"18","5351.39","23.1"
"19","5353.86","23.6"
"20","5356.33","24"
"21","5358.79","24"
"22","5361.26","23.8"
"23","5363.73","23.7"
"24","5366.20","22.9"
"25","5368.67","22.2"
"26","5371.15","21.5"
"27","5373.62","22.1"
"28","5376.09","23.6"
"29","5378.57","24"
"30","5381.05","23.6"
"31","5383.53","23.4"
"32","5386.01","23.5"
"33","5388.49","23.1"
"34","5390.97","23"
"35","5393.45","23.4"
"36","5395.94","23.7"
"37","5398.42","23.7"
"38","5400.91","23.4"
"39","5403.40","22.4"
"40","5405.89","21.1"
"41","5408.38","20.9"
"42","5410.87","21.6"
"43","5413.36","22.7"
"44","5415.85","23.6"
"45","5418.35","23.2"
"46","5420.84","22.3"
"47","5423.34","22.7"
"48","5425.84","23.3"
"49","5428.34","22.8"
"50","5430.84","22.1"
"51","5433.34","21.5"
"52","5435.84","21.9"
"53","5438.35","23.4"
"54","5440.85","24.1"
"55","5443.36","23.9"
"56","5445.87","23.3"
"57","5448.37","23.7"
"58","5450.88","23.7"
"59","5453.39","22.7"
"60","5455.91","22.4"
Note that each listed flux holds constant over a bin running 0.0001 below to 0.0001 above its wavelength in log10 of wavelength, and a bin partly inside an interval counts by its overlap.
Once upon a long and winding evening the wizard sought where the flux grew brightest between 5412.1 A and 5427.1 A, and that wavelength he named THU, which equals 5415.85 A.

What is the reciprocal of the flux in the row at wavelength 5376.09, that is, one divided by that 0.0424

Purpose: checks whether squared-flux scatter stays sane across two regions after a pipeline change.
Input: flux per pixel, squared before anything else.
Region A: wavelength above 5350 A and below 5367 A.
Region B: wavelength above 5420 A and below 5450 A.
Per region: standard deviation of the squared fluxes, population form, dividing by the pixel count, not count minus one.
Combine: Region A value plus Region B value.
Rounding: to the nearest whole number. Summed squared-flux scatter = 55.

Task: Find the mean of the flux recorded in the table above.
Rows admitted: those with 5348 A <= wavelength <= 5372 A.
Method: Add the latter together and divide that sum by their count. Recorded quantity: 23.1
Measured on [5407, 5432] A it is 22.5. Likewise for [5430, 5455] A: 23.0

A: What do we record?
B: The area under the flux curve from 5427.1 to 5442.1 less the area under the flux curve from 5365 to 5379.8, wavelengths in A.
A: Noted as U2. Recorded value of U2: 3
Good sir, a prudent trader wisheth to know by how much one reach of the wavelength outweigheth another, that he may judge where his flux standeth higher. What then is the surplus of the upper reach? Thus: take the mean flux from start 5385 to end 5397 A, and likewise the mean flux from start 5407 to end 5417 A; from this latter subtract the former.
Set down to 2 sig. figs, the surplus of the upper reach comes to -1.1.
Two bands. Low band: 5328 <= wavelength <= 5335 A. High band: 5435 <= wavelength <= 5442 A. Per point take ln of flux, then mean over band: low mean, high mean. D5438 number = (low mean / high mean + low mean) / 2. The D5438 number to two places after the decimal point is 2.05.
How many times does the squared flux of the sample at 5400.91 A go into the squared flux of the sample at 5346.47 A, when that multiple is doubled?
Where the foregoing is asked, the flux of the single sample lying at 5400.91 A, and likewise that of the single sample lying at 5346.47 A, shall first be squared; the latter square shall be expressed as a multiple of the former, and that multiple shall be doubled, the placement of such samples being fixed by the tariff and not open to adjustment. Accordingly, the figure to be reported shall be 1.69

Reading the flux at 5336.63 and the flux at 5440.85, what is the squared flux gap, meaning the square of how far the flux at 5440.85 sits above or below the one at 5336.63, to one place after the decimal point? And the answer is 1.2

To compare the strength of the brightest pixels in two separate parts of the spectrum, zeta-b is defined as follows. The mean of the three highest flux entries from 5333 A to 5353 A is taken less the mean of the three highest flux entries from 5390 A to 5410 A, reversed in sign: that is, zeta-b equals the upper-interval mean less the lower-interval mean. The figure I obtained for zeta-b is 0.4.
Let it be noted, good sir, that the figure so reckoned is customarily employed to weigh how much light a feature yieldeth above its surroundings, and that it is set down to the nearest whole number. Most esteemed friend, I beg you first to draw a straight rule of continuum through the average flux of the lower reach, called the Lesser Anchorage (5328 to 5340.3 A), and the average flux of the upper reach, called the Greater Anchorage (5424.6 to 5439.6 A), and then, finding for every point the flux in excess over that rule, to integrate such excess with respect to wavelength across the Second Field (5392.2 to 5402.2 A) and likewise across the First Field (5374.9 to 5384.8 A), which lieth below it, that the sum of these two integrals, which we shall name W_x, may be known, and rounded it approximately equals 22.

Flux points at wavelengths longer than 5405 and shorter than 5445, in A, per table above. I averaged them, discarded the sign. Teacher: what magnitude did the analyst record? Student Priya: 22.6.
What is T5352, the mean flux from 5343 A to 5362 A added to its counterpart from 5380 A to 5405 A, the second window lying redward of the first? 46.3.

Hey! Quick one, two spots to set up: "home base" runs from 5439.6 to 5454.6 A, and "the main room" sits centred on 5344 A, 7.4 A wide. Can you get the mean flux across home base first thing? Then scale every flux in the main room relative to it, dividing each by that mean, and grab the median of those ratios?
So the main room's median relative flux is 0.94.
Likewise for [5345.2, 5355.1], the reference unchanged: 0.95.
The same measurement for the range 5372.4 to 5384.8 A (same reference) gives 1.00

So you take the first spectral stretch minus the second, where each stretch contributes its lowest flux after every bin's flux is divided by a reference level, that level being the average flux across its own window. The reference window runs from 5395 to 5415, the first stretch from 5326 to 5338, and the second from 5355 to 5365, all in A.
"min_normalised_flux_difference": -0.12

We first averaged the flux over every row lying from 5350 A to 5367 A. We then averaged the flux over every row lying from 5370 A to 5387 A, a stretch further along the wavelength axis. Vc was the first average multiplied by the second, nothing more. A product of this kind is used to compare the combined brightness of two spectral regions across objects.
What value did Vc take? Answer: 545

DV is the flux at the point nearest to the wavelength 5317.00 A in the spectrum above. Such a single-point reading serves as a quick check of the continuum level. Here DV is 22.9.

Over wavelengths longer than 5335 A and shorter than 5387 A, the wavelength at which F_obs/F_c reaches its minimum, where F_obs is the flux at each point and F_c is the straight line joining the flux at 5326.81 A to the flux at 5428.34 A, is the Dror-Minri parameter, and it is 5371.15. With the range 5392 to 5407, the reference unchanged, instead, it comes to 5405.89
